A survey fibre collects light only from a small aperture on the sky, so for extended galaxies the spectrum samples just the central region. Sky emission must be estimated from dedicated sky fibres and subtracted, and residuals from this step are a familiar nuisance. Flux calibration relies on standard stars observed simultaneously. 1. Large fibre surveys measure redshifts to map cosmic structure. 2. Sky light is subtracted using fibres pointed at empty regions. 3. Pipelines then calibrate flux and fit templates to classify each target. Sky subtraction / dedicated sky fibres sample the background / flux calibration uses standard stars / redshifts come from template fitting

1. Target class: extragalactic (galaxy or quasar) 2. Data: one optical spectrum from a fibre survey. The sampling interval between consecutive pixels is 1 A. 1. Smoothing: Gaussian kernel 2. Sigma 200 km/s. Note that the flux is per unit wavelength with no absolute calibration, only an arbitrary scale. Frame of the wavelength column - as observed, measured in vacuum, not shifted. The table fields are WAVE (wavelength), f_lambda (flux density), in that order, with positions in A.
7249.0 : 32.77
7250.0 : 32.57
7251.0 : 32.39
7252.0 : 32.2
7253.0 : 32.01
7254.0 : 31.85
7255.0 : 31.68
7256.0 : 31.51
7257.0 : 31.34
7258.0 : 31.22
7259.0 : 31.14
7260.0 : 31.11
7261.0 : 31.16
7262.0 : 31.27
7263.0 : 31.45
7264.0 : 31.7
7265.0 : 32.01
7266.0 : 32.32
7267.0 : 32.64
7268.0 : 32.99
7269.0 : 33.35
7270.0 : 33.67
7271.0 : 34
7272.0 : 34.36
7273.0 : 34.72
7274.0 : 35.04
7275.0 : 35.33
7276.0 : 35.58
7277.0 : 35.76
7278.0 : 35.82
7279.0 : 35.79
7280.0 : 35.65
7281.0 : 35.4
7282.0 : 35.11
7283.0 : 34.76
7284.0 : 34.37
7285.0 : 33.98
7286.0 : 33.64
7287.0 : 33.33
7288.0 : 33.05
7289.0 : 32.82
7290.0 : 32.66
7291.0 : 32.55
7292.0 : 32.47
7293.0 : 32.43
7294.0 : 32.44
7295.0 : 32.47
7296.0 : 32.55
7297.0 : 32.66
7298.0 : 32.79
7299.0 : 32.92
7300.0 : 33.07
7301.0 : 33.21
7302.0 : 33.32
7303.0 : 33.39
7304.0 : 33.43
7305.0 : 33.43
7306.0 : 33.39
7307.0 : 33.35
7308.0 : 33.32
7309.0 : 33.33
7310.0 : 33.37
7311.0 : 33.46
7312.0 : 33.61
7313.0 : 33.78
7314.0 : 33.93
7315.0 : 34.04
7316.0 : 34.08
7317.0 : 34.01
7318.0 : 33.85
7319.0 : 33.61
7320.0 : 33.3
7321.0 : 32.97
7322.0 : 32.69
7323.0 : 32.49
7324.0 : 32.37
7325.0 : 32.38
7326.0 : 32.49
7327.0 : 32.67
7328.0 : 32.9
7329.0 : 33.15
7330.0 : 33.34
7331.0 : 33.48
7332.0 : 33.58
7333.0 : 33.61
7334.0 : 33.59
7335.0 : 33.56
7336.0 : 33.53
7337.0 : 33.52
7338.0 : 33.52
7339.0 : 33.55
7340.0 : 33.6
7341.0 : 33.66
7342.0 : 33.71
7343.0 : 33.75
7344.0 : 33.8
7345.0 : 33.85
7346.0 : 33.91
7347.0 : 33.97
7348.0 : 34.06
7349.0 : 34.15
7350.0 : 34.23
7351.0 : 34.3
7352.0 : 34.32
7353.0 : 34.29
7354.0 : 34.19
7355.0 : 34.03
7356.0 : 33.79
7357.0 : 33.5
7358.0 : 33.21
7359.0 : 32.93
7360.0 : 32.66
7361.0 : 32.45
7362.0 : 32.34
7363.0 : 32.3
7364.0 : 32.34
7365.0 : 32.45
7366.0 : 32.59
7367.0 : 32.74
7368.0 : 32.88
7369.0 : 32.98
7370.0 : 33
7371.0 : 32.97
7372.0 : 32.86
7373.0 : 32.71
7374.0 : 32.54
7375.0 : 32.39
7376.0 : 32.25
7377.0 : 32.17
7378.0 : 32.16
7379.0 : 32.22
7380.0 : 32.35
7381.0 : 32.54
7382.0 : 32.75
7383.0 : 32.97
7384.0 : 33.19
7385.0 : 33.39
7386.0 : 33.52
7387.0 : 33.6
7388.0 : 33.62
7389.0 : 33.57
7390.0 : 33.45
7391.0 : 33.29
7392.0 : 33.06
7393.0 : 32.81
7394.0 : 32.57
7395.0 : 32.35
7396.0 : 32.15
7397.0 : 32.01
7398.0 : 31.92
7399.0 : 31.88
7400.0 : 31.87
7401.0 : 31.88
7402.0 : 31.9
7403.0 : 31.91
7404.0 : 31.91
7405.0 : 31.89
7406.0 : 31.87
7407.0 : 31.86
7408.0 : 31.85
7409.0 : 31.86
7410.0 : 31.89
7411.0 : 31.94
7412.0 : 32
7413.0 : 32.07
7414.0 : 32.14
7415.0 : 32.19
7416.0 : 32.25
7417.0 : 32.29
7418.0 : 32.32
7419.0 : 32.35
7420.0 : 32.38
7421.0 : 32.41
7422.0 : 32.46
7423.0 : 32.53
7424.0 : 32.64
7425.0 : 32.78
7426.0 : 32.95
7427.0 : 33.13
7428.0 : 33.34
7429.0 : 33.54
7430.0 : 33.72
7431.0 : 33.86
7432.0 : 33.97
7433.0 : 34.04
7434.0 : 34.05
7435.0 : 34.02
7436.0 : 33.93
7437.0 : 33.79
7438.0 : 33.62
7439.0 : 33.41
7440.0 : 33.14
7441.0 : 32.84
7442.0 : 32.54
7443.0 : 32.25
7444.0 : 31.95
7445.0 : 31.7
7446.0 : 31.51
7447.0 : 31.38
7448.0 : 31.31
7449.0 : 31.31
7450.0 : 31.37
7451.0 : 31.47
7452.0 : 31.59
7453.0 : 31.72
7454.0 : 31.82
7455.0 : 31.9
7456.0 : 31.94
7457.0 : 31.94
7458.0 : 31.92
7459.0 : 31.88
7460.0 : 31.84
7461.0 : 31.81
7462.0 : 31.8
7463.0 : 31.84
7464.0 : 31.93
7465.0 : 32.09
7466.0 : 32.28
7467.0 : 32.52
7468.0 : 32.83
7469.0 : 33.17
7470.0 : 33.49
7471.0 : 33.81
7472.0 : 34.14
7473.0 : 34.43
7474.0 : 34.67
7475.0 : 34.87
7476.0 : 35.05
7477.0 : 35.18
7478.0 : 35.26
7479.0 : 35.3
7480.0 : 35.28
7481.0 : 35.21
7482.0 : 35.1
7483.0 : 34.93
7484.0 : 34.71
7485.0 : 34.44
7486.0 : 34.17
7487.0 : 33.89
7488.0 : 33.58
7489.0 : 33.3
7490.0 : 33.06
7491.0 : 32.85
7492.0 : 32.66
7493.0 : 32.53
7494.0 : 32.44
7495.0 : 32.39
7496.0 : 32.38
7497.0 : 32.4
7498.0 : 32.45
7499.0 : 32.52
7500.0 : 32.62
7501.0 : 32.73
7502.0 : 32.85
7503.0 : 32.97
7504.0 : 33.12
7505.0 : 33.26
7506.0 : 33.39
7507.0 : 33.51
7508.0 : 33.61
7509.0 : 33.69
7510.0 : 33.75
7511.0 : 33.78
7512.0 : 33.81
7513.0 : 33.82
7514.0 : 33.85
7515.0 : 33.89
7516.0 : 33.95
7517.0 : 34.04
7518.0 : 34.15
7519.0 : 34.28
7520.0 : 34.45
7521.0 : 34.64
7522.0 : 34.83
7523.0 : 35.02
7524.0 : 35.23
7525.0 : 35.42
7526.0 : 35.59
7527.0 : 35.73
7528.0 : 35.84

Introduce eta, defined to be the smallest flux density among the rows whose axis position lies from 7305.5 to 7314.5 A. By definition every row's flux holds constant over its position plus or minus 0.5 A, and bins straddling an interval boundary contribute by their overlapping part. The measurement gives 33.32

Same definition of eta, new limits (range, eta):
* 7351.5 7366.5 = 32.3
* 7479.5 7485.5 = 34.44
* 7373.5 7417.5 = 31.85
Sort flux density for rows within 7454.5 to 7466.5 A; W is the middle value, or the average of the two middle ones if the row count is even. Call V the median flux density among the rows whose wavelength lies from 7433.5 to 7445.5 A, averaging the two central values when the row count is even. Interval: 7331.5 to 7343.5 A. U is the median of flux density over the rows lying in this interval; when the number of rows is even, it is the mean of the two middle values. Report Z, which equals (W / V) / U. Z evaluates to 0.0286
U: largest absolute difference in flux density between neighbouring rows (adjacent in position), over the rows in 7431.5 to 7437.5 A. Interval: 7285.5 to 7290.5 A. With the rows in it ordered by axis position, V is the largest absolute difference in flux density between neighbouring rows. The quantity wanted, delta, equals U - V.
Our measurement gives -0.17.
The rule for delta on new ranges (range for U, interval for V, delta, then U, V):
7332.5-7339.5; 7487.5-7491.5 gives -0.25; 0.03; 0.28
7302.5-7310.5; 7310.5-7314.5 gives -0.13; 0.04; 0.17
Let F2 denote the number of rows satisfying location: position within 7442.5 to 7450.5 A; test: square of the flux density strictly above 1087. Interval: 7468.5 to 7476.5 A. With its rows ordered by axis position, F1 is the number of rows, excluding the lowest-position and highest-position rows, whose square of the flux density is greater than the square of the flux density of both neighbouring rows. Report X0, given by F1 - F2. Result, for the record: 0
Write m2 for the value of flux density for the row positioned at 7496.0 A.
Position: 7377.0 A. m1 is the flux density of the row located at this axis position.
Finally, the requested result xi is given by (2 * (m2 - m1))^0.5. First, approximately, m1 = 32.17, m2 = 32.38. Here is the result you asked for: 0.6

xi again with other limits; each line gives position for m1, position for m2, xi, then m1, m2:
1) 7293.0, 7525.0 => 2.4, 32.43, 35.42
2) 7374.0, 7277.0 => 2.5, 32.54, 35.76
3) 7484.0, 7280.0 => 1.4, 34.71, 35.65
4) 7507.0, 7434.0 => 1.0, 33.51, 34.05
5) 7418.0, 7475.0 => 2.3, 32.32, 34.87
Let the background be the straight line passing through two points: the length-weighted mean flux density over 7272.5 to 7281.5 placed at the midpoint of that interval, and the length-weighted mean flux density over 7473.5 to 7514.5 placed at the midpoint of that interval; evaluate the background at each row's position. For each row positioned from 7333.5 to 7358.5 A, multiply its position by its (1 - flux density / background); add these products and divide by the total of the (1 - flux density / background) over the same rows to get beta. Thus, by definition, 7344.7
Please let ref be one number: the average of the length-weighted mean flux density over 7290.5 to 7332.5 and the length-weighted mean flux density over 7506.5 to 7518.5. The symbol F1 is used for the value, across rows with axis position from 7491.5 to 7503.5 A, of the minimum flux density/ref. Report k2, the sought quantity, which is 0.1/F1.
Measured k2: 0.103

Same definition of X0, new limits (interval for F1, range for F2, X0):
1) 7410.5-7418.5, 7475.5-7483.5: -8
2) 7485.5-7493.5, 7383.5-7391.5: -8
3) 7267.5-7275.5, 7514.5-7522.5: -8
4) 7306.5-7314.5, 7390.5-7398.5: -2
